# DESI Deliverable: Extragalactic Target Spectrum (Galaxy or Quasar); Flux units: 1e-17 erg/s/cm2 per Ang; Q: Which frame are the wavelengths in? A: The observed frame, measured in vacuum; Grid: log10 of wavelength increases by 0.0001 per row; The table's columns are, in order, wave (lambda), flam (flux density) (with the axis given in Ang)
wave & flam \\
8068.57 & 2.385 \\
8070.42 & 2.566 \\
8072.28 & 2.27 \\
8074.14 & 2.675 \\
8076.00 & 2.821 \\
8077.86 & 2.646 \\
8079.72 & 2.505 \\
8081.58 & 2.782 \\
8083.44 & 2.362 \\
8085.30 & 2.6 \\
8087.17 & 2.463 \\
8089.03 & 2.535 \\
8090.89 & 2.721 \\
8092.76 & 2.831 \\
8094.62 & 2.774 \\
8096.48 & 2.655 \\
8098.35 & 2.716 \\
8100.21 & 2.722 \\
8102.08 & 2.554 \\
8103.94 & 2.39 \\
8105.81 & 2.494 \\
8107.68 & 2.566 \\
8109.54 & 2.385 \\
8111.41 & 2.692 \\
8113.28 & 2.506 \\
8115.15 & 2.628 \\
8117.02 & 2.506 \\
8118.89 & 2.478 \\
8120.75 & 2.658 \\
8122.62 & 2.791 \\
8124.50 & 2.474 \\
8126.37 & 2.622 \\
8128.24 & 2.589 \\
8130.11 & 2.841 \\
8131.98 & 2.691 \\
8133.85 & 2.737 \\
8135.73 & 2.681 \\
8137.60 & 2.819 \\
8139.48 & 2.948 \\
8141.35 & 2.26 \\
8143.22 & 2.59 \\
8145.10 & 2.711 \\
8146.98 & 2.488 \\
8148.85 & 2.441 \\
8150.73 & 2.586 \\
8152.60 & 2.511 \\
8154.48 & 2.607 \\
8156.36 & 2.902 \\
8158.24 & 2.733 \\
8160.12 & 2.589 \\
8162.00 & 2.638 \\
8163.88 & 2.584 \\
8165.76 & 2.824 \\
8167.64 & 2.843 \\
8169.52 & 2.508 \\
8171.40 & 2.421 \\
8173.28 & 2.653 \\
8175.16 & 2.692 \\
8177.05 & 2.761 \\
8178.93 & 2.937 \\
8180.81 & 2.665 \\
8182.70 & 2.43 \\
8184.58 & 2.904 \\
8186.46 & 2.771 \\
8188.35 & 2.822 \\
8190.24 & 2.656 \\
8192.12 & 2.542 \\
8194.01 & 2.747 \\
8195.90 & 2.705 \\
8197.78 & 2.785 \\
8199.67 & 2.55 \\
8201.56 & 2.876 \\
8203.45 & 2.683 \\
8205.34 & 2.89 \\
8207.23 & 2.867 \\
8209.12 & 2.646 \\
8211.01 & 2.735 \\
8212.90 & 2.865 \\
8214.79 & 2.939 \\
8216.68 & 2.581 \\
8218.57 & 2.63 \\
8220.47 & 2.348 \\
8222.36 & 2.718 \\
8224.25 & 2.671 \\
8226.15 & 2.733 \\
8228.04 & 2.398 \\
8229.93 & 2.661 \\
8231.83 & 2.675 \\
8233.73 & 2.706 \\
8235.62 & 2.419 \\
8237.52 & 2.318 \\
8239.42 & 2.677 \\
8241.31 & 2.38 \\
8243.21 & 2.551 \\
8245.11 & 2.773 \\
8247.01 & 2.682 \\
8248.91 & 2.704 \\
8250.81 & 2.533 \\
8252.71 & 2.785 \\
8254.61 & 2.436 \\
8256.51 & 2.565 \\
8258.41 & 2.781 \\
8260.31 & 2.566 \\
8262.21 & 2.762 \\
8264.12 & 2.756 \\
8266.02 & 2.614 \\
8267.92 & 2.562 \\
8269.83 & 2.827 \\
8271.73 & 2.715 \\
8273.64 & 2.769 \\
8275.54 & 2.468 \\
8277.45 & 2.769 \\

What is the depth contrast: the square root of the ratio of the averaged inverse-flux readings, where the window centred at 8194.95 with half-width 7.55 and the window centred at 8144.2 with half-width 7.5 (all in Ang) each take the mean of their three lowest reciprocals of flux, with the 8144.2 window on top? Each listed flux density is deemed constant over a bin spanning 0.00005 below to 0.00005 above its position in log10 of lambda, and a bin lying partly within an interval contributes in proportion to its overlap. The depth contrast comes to 1.00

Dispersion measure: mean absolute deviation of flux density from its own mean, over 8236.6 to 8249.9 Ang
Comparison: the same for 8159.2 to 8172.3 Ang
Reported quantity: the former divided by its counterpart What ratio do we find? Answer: 1.2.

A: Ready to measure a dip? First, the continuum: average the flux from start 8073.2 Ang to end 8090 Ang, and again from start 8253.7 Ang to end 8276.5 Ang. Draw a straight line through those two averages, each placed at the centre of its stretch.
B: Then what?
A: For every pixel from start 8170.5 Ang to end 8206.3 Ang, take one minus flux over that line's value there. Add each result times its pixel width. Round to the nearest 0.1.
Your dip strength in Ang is -1.1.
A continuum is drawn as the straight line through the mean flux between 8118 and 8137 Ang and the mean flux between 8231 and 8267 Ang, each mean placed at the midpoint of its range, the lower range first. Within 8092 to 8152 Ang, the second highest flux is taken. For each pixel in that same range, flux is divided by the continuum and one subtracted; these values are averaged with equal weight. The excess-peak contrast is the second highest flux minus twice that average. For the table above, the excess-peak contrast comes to 2.87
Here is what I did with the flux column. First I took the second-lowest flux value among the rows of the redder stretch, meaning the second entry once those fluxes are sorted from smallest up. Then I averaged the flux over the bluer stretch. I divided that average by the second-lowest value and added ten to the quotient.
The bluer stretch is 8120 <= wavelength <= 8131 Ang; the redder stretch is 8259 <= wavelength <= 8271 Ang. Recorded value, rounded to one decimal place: 11.0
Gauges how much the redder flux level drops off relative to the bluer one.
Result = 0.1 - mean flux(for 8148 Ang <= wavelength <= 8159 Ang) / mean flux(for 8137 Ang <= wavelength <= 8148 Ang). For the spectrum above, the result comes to -0.90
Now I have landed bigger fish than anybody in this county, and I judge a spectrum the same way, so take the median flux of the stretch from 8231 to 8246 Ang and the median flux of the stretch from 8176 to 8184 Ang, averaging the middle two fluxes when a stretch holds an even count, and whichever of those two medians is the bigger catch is 2.71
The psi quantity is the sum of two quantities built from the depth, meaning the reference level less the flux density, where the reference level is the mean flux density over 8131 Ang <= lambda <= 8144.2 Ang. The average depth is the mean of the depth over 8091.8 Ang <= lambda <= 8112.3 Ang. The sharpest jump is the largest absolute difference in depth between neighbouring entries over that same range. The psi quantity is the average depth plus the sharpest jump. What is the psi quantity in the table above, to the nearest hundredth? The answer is 0.37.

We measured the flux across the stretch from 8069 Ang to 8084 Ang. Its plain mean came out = 2.58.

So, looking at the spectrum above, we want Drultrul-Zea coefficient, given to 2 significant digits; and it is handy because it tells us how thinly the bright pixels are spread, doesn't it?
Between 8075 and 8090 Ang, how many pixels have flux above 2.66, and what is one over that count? 0.50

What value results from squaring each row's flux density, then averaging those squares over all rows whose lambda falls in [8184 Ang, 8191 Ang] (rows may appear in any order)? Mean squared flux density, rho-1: 7.8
